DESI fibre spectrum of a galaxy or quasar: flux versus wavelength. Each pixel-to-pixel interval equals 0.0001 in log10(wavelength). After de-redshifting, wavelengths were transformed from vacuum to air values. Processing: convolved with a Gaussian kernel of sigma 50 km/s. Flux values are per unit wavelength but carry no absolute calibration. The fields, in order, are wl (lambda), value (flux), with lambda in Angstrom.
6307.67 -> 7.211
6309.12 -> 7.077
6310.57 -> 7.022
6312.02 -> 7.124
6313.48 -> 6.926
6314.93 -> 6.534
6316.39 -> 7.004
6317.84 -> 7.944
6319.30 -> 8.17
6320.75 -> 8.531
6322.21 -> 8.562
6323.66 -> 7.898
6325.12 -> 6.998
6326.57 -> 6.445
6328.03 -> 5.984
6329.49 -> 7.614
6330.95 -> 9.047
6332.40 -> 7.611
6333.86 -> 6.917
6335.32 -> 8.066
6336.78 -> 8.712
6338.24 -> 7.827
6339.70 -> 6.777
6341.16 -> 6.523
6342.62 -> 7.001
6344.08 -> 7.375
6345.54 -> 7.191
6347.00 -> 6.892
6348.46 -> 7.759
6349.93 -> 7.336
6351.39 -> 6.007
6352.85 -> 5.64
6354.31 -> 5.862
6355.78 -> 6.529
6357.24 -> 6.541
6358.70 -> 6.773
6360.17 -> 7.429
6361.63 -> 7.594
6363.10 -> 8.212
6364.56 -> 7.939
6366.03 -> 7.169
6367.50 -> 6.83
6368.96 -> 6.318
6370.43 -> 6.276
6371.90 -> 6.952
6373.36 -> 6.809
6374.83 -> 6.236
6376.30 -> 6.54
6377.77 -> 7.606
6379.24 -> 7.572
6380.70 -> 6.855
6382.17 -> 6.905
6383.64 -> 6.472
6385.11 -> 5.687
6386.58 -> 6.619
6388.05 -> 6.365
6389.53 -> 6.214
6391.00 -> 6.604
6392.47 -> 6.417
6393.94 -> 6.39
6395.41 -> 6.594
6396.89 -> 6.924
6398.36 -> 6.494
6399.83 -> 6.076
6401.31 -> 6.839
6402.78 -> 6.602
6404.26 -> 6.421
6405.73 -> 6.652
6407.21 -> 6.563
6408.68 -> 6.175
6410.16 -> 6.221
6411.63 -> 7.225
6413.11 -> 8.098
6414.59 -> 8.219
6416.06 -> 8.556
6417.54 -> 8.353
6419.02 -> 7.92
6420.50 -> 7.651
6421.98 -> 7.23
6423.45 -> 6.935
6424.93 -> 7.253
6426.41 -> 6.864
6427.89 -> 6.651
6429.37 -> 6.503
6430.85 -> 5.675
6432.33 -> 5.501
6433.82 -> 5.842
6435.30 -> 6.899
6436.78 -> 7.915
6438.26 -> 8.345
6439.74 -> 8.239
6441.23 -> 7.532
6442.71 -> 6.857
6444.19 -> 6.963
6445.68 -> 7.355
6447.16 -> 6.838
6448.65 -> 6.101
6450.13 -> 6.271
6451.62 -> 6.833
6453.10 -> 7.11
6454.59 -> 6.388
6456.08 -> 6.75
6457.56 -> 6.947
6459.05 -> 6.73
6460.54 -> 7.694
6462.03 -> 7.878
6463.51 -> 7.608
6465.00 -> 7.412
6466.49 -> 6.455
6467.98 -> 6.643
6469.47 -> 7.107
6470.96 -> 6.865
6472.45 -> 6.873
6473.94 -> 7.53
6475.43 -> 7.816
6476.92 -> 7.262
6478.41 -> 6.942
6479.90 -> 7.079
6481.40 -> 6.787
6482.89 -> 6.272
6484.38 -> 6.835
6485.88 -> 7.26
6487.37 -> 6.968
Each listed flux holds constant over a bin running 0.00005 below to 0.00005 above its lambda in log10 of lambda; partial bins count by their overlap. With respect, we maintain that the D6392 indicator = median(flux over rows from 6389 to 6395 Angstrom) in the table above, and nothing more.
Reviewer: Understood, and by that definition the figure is 6.4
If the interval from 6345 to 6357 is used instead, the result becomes 6.7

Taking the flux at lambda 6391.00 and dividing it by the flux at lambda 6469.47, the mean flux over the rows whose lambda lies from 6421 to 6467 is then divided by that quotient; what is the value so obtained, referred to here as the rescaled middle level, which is 7.5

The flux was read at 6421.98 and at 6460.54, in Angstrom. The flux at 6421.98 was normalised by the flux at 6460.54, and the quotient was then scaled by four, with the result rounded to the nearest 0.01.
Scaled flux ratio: 3.76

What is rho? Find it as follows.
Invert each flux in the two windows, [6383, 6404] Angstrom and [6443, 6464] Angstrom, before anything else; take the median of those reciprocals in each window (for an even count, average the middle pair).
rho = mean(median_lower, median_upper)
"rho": 0.150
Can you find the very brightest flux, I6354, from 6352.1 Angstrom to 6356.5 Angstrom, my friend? 6.529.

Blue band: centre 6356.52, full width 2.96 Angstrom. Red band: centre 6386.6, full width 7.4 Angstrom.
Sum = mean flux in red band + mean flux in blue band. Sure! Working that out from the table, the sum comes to 12.81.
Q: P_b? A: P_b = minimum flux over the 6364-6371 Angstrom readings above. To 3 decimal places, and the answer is 6.276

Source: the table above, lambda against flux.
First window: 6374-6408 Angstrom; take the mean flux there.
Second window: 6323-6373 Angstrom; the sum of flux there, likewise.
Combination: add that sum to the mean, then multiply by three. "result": 746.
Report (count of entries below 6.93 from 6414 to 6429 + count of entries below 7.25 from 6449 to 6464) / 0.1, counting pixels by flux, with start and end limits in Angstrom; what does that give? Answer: 90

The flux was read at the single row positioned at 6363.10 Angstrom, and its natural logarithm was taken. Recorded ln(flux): 2.11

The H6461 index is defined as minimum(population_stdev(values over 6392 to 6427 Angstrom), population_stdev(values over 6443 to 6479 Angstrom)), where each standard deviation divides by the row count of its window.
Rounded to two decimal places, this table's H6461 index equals 0.47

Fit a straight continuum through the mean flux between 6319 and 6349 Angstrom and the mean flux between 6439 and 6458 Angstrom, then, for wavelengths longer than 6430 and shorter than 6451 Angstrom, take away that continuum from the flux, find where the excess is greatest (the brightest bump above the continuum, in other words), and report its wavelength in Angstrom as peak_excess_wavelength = 6438.26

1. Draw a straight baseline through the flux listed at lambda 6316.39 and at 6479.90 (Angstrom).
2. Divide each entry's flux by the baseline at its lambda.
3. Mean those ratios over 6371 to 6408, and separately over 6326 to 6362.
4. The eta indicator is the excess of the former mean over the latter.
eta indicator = -0.071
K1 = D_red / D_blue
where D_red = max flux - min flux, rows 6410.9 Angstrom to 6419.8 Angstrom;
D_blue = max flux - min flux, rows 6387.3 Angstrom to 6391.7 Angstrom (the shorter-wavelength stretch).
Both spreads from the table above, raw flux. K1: 3.4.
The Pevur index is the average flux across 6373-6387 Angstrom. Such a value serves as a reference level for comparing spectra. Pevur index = 6.73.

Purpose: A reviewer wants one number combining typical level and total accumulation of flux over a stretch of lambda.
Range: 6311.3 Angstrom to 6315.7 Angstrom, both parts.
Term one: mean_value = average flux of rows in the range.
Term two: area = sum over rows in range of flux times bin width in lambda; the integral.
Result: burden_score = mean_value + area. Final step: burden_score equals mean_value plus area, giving 37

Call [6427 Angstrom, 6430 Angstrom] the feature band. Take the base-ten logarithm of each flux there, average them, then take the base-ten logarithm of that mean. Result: -0.087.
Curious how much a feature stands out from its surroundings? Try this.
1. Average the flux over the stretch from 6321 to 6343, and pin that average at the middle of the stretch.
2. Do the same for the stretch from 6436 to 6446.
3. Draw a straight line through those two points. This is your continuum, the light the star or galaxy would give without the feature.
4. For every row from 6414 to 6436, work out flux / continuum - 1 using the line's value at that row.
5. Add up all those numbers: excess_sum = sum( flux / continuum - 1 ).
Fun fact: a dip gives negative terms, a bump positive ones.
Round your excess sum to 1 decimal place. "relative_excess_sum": -1.0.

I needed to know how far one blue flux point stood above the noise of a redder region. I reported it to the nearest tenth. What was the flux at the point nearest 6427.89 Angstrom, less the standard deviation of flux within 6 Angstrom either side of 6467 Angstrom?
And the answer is 6.2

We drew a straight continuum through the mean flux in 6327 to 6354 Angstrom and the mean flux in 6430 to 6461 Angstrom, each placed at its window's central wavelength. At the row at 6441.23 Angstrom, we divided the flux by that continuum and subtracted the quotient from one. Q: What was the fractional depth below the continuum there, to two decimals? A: -0.09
